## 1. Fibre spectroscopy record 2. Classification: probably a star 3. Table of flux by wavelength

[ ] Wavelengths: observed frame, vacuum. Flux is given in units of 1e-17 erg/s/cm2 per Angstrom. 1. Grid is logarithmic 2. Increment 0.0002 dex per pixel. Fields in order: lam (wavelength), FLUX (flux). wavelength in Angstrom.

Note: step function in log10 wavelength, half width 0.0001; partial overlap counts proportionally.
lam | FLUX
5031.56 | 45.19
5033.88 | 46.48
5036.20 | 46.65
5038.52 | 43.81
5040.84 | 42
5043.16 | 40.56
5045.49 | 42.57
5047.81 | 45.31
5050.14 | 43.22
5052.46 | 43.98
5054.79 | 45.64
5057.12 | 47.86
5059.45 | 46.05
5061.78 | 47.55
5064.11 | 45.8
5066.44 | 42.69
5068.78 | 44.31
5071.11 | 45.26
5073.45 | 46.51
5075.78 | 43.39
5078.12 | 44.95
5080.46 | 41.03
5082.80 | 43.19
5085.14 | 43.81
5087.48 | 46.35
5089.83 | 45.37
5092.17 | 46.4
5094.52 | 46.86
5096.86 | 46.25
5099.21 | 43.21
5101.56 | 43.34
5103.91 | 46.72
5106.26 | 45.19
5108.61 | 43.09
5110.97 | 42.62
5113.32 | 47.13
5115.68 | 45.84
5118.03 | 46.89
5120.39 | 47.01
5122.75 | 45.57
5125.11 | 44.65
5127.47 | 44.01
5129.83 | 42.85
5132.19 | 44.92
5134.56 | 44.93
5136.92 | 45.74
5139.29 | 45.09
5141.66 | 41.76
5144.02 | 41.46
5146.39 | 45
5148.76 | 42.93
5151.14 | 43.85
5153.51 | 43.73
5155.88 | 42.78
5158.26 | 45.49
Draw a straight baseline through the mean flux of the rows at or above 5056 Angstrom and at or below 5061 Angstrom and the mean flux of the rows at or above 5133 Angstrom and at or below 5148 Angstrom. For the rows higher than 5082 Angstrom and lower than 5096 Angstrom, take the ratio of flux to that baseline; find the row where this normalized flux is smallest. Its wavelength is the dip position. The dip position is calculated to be 5082.80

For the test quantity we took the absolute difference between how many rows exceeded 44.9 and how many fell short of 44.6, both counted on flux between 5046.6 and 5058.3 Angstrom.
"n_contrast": 1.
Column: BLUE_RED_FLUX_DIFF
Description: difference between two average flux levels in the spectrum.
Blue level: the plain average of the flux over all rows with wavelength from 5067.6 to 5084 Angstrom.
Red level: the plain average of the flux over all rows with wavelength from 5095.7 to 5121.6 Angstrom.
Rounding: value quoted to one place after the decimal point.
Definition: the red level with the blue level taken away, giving 1.1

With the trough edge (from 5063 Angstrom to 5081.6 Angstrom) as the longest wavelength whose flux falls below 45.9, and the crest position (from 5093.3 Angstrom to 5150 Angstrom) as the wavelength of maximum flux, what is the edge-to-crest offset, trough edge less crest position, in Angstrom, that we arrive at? -32.9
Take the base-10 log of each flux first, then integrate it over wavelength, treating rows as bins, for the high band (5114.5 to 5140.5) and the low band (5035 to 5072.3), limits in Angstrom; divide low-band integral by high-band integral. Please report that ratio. 1.43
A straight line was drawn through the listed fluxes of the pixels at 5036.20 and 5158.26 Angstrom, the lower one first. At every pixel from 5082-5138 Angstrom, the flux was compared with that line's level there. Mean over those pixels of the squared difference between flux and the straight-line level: 2.9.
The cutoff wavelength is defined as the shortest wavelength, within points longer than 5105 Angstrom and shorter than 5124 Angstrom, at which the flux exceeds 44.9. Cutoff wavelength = 5106.26 Angstrom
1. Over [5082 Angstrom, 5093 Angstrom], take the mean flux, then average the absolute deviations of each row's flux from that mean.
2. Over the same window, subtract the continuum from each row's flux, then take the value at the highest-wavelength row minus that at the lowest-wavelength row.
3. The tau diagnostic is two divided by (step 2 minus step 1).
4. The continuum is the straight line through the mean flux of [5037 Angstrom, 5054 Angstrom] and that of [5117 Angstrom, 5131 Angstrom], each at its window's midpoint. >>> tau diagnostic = 1.1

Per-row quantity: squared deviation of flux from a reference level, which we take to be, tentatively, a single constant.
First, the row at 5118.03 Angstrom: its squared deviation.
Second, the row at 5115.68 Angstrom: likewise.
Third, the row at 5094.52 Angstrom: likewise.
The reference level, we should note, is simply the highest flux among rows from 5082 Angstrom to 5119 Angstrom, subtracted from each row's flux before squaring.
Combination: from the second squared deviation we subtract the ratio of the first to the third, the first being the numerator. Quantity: 1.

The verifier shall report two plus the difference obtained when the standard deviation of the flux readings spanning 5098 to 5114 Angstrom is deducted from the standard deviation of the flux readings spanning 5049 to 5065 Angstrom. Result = 1.8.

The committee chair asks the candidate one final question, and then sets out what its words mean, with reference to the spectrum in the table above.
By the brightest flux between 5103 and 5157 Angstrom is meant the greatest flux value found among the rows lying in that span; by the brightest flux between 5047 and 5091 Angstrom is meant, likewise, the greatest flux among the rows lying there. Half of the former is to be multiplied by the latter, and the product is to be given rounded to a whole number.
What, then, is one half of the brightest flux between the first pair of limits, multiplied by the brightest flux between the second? 1128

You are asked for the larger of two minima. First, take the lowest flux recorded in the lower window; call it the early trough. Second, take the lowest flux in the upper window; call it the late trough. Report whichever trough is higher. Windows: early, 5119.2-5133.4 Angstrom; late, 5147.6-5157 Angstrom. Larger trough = 42.85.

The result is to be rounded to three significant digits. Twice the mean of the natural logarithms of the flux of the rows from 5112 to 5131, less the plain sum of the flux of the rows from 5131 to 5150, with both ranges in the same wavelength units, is -344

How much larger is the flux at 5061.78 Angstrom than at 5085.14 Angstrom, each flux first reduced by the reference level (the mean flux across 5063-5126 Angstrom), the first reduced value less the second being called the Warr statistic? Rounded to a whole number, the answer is 4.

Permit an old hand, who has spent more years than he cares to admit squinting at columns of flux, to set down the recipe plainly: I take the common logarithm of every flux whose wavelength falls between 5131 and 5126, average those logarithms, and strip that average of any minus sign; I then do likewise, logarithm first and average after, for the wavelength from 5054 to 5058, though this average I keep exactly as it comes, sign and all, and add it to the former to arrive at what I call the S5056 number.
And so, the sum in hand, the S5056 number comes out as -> 3.31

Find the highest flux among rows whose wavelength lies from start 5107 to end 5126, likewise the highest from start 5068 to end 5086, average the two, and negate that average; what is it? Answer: -46.8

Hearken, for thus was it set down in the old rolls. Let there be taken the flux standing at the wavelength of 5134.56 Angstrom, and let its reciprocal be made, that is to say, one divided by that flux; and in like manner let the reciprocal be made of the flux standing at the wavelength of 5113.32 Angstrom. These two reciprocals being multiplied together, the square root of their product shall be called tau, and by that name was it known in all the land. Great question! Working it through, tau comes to 0.0217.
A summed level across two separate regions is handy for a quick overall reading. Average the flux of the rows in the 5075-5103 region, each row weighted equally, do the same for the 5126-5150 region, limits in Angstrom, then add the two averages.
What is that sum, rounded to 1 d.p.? 88.4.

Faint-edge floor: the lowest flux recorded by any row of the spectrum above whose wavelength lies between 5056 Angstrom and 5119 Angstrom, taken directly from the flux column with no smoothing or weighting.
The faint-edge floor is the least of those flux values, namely 41.03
